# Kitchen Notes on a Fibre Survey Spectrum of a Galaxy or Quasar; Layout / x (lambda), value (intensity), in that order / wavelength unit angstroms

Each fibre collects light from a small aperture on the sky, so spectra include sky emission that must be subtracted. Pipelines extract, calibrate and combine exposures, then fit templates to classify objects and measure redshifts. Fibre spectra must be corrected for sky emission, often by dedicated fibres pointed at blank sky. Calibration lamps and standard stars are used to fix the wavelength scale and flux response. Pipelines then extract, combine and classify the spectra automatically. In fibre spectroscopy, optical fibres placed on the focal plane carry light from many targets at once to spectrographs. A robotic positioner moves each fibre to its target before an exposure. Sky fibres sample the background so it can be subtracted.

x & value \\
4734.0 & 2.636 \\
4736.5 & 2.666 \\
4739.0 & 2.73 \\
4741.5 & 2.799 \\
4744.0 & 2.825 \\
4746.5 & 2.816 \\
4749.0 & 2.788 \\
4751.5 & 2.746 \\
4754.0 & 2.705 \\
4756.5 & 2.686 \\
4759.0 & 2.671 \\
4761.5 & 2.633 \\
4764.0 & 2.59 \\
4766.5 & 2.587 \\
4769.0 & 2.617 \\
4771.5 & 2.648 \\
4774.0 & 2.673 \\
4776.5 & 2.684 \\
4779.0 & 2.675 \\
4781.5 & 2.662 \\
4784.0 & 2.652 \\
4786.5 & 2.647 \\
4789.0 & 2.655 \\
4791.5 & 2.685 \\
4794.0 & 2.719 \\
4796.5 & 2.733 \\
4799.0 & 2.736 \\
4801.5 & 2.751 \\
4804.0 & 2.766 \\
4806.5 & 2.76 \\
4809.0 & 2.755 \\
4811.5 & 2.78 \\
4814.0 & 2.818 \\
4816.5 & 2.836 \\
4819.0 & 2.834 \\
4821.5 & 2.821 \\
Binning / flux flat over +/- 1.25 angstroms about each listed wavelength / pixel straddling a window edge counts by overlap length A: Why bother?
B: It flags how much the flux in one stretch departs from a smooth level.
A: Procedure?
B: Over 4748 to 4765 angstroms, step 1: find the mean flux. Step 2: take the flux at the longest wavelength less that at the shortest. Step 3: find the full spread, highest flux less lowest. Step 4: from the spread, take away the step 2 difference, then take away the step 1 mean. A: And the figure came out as -2.29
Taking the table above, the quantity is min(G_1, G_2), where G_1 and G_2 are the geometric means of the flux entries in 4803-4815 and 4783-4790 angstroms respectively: 2.65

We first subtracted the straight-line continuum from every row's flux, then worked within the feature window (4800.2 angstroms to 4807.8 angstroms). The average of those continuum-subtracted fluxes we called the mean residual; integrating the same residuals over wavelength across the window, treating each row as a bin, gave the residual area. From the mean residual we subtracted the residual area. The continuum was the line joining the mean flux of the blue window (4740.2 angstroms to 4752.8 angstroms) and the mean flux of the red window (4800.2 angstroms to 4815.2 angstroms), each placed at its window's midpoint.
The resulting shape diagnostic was 0.1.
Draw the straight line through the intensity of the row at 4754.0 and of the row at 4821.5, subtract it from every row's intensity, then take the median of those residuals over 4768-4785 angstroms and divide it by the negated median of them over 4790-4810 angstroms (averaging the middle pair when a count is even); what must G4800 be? -1.9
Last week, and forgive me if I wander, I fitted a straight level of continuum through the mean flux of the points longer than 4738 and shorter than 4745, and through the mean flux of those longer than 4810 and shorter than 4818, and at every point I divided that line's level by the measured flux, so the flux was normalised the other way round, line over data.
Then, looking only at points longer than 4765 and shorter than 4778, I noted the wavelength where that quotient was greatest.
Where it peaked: 4766.5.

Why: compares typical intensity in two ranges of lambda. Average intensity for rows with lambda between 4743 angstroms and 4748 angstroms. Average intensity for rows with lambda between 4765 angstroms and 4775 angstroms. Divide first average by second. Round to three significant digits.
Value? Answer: 1.07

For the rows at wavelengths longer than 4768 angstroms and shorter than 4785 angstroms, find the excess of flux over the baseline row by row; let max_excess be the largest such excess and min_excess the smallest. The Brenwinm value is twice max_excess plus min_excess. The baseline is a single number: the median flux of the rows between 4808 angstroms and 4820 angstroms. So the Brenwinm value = -0.5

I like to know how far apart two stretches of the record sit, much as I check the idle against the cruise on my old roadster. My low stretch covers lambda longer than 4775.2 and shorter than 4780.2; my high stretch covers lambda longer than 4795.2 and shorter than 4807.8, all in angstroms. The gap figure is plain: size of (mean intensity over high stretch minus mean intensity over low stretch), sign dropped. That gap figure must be 0.070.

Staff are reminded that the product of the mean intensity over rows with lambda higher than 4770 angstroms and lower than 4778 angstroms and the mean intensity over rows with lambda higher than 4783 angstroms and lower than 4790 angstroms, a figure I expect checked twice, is 7.07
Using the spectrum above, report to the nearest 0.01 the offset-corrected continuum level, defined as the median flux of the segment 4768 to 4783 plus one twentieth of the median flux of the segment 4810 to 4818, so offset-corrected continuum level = 2.81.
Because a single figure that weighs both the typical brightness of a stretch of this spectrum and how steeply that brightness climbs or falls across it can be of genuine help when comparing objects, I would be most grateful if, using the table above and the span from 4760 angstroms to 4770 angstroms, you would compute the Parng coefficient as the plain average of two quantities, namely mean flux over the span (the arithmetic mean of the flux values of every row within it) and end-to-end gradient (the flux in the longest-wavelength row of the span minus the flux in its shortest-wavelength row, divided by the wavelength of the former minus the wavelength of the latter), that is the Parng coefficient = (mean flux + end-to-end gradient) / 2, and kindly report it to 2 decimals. 1.30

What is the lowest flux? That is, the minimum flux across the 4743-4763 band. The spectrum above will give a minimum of 2.633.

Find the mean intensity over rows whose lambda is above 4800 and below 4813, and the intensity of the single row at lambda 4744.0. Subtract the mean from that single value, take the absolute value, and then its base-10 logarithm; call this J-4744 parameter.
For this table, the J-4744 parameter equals -1.2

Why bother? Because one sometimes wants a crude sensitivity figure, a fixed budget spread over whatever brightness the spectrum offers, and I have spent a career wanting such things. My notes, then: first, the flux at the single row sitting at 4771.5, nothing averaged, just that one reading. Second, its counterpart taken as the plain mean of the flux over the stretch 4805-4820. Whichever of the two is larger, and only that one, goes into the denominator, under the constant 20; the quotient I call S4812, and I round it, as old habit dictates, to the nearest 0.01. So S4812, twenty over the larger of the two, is 7.15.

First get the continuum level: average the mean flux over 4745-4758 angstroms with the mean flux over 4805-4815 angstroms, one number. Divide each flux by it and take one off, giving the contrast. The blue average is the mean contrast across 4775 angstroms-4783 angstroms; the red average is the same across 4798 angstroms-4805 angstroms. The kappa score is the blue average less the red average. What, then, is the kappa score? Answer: -0.028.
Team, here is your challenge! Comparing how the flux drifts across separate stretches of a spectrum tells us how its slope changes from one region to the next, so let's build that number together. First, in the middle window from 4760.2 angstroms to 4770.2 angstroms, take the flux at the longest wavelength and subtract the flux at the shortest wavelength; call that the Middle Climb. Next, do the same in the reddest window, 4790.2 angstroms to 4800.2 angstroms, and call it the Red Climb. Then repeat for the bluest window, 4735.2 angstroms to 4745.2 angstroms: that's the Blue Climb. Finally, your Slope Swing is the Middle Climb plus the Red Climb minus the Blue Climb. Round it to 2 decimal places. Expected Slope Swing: -0.12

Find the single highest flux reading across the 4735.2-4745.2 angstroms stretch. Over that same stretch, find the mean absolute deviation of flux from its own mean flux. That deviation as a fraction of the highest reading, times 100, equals 2.0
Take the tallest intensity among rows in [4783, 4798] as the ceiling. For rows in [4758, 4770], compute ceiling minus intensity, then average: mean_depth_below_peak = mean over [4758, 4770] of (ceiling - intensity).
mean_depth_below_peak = 0.11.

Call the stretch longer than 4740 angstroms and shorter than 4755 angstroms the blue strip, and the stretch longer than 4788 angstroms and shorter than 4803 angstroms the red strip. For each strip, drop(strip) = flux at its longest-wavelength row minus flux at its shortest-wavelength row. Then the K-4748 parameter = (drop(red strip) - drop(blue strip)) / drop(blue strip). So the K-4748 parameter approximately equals -2.0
